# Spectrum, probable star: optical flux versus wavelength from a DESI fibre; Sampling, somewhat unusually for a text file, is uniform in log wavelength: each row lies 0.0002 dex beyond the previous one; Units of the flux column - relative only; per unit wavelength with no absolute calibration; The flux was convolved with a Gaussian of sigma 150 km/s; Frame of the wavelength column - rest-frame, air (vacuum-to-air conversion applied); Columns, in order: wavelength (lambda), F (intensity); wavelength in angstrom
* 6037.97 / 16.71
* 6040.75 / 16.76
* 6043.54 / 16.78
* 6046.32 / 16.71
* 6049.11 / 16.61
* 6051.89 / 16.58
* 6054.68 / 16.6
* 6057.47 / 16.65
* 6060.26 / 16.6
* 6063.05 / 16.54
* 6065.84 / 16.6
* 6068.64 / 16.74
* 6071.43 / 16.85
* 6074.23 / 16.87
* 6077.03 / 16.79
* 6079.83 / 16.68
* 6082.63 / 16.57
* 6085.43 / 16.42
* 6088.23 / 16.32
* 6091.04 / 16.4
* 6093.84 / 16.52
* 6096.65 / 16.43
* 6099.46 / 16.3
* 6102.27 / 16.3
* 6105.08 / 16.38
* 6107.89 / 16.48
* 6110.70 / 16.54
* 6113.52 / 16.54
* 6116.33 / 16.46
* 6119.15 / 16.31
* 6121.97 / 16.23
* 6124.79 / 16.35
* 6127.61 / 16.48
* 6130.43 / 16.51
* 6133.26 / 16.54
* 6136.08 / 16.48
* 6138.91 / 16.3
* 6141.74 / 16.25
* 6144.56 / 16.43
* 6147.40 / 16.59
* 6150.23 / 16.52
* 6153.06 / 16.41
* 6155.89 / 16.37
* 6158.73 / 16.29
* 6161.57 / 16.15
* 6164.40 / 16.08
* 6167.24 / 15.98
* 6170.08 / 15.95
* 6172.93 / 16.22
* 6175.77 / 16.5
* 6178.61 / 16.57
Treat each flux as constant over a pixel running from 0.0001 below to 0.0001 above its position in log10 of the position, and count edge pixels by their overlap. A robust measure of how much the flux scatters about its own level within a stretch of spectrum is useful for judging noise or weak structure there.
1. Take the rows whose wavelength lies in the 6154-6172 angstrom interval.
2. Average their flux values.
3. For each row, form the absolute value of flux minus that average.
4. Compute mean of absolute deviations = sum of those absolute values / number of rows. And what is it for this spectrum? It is 0.133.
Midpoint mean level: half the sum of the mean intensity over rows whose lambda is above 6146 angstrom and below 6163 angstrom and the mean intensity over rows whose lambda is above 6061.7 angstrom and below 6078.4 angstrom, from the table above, 16.6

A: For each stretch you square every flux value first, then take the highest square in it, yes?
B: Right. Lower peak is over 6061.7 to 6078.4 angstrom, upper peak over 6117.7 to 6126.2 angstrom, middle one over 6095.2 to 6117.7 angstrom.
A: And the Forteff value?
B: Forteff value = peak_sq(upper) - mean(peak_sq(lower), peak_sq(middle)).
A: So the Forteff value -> -12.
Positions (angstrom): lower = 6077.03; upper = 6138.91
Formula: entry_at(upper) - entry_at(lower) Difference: -0.49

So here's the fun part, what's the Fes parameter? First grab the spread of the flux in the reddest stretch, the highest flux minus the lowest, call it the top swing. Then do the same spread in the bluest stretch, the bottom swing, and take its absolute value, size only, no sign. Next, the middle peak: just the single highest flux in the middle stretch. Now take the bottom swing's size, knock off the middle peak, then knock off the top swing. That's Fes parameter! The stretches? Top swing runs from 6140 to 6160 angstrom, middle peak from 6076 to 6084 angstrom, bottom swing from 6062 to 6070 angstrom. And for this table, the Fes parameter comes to -16.9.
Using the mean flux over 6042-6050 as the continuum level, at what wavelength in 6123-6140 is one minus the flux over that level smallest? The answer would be 6133.26 angstrom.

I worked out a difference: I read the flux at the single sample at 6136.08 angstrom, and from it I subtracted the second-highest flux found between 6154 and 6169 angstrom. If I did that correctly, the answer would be 0.19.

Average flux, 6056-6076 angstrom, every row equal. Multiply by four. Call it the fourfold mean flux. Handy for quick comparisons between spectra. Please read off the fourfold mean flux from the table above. 66.8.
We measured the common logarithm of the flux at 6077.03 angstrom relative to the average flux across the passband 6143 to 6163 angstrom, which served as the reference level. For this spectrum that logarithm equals 0.010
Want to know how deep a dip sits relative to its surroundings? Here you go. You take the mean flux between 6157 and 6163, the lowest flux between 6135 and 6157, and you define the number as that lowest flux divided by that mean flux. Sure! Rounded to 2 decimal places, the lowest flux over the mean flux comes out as 1.00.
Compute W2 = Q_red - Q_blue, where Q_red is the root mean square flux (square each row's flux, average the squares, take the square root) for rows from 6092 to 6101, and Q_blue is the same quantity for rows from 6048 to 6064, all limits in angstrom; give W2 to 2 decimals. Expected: -0.18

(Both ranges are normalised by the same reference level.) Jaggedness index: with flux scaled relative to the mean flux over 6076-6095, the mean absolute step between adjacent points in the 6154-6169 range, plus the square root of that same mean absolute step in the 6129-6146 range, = 0.084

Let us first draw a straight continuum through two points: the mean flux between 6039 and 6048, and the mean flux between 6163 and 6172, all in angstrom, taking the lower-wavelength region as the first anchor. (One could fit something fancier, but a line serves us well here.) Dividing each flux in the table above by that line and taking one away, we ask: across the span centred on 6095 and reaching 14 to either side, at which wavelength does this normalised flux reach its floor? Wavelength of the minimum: 6088.23 angstrom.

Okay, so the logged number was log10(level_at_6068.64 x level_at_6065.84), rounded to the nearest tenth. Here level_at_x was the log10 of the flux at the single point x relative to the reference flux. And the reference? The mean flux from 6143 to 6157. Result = -4.6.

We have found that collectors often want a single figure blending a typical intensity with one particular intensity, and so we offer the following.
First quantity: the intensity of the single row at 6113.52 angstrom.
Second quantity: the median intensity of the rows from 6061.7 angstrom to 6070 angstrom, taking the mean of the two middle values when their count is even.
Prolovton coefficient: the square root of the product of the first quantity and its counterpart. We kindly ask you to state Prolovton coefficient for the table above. 16.6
